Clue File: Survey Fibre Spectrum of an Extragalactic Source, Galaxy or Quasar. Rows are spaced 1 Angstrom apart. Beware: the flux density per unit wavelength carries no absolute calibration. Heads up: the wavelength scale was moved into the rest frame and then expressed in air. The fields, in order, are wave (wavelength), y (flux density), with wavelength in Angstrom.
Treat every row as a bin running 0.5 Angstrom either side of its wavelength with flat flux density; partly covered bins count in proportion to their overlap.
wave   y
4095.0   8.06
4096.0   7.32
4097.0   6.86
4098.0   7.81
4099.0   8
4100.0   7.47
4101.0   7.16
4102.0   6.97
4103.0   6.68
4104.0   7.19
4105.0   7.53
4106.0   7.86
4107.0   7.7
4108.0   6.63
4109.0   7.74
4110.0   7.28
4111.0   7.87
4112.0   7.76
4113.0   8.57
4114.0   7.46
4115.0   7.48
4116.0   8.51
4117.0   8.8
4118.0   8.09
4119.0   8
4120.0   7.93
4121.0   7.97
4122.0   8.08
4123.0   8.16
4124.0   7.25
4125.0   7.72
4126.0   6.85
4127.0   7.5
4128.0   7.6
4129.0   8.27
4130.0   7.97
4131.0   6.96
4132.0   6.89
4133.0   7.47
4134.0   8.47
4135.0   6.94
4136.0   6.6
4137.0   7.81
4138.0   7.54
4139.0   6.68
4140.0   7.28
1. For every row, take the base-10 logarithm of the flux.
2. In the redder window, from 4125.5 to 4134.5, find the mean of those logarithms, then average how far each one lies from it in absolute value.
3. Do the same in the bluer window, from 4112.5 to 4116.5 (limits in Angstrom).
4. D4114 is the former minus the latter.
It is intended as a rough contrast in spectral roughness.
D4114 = -0.0024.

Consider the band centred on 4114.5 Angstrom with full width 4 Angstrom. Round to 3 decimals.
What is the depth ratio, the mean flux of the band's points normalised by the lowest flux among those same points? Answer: 1.073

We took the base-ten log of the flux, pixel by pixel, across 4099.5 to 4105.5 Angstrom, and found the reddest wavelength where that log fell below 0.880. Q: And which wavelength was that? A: 4105.0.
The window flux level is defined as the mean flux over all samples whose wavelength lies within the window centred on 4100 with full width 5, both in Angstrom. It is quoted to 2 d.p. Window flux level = 7.48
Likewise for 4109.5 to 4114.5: 7.79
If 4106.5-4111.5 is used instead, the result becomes 7.44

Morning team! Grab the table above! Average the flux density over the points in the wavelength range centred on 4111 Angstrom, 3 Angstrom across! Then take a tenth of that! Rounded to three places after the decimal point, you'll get 0.764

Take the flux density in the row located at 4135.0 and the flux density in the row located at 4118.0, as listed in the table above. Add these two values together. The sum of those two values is 15.0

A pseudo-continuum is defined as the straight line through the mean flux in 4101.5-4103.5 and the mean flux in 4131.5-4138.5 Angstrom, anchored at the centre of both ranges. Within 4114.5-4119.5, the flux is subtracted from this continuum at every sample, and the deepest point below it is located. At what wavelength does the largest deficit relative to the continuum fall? 4115.0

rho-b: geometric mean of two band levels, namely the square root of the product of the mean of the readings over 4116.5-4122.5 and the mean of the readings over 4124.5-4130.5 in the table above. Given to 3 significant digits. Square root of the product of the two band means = 7.89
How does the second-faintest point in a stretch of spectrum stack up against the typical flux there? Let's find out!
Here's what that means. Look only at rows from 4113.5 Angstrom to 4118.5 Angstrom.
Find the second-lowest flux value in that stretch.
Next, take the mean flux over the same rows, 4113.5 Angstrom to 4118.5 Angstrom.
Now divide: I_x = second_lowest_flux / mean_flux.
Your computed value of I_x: 0.927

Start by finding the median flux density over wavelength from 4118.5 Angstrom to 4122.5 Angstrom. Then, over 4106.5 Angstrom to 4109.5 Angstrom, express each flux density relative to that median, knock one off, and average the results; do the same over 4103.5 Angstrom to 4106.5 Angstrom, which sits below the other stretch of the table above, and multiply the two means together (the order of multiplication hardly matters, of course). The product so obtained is 0.0045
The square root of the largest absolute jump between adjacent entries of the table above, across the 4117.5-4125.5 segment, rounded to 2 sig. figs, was 0.95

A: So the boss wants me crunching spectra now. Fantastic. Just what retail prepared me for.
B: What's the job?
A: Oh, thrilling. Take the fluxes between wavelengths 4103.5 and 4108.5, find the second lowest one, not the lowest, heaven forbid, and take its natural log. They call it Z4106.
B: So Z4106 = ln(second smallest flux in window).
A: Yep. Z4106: 1.97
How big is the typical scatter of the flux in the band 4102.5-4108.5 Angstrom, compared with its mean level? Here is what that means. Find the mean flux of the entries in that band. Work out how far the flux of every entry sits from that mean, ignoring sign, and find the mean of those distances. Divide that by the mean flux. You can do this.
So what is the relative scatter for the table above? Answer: 0.059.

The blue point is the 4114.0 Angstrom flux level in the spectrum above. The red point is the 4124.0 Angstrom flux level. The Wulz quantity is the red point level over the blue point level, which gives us 0.97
